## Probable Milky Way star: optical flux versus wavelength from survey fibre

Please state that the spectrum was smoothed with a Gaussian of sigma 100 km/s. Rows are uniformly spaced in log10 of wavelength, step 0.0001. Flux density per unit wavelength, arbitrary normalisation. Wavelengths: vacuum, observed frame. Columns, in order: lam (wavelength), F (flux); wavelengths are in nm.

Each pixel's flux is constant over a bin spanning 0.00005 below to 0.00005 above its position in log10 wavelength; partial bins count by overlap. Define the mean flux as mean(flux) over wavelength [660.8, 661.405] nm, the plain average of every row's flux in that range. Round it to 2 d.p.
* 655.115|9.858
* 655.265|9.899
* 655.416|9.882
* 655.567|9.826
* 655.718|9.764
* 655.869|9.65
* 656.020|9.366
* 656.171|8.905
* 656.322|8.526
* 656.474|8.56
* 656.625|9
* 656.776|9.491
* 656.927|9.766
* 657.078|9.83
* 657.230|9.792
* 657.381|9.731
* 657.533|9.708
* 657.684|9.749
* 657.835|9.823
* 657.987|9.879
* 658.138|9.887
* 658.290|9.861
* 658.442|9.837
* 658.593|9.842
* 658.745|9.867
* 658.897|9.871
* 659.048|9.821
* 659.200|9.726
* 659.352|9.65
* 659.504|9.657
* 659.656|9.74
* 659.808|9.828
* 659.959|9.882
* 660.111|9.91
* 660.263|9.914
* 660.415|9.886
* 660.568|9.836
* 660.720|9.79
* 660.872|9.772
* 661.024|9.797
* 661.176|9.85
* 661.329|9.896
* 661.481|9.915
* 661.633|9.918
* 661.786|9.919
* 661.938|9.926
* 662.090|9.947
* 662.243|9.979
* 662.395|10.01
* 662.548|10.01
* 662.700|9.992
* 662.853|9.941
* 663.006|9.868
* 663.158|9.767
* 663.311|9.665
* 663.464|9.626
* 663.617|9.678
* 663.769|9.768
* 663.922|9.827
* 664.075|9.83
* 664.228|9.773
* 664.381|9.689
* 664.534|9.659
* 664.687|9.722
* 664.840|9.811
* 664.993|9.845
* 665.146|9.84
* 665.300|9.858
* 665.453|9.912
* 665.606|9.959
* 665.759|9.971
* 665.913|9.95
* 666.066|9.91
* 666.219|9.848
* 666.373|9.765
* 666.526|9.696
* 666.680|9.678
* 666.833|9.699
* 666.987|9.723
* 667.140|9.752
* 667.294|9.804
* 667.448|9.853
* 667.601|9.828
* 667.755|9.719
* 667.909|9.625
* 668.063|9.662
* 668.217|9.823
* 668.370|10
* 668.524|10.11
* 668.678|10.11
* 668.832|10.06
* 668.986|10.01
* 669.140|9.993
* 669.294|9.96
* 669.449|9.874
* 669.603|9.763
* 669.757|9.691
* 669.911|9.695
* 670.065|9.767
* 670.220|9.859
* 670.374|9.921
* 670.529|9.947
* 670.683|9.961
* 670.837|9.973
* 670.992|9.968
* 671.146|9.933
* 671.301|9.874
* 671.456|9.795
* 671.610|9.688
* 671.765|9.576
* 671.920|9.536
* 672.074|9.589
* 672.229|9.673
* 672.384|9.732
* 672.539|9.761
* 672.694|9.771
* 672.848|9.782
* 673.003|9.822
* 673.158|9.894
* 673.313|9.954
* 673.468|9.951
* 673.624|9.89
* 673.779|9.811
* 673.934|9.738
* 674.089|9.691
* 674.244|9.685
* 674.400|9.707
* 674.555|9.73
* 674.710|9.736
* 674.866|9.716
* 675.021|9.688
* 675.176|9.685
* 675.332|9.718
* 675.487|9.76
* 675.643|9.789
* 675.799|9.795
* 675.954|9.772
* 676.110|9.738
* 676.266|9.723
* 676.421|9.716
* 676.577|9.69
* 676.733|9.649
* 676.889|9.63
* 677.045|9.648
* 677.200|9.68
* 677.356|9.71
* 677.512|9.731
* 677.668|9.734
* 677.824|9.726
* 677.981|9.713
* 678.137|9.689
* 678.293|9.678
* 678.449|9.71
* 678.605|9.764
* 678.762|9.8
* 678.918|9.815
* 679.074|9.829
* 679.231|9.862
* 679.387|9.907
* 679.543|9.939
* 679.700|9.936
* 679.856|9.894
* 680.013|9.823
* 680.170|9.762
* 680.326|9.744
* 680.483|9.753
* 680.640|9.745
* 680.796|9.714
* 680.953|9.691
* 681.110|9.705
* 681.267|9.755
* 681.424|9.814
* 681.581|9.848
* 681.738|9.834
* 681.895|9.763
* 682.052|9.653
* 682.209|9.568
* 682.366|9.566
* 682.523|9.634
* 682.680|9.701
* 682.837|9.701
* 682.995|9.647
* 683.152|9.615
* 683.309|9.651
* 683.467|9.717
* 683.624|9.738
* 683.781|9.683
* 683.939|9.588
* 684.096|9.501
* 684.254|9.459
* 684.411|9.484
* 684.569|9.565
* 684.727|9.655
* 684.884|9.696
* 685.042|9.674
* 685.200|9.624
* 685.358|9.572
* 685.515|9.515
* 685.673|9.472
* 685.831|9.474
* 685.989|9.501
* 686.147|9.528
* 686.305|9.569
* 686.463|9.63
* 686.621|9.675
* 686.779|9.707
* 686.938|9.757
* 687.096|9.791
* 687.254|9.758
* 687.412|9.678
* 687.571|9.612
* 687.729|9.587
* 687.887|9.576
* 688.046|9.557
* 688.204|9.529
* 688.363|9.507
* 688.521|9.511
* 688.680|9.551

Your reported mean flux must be 9.83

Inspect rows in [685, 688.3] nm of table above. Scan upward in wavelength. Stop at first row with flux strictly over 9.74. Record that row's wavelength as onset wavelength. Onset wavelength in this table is 686.938 nm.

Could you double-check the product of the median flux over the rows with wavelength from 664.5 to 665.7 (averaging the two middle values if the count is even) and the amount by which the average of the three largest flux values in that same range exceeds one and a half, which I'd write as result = 82.8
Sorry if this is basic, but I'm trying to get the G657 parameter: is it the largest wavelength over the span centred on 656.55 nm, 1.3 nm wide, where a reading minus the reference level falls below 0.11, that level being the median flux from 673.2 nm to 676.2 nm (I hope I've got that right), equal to 657.078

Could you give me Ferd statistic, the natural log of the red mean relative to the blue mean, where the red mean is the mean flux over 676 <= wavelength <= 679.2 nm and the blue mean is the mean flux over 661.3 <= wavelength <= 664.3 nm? -0.015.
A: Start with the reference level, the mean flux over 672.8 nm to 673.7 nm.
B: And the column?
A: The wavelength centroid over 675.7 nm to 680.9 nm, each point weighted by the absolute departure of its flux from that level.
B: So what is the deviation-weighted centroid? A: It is 677.96 nm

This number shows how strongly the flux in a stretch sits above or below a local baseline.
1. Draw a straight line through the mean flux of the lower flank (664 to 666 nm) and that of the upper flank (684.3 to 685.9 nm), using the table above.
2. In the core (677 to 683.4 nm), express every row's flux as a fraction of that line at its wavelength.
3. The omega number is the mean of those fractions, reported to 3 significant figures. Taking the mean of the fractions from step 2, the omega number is 1.01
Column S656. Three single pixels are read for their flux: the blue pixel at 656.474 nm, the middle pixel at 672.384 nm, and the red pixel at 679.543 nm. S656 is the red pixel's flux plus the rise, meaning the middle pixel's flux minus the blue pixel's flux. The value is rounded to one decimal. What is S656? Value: 11.1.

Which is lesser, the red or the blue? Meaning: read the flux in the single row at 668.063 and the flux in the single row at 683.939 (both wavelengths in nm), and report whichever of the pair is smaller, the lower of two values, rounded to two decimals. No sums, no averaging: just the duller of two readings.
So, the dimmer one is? 9.59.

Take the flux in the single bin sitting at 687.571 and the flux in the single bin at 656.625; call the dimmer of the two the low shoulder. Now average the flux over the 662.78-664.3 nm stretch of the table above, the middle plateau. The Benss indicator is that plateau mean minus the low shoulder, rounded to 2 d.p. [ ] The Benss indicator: 0.77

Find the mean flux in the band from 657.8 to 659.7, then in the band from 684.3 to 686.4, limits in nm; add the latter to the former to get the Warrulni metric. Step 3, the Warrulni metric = 19.4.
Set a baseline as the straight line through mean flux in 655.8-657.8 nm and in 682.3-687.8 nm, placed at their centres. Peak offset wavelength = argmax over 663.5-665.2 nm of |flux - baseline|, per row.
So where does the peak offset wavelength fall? 664.993 nm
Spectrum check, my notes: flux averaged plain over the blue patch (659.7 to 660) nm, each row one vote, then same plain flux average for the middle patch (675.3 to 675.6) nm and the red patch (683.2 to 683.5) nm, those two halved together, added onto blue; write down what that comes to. 19.6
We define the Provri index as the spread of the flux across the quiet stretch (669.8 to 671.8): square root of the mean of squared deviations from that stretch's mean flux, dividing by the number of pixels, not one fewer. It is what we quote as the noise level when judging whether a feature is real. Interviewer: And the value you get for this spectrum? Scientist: 0.123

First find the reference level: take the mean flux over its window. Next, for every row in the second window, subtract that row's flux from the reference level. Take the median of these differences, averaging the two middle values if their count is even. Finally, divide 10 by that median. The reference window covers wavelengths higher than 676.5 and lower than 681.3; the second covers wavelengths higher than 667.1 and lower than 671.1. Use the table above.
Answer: -90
